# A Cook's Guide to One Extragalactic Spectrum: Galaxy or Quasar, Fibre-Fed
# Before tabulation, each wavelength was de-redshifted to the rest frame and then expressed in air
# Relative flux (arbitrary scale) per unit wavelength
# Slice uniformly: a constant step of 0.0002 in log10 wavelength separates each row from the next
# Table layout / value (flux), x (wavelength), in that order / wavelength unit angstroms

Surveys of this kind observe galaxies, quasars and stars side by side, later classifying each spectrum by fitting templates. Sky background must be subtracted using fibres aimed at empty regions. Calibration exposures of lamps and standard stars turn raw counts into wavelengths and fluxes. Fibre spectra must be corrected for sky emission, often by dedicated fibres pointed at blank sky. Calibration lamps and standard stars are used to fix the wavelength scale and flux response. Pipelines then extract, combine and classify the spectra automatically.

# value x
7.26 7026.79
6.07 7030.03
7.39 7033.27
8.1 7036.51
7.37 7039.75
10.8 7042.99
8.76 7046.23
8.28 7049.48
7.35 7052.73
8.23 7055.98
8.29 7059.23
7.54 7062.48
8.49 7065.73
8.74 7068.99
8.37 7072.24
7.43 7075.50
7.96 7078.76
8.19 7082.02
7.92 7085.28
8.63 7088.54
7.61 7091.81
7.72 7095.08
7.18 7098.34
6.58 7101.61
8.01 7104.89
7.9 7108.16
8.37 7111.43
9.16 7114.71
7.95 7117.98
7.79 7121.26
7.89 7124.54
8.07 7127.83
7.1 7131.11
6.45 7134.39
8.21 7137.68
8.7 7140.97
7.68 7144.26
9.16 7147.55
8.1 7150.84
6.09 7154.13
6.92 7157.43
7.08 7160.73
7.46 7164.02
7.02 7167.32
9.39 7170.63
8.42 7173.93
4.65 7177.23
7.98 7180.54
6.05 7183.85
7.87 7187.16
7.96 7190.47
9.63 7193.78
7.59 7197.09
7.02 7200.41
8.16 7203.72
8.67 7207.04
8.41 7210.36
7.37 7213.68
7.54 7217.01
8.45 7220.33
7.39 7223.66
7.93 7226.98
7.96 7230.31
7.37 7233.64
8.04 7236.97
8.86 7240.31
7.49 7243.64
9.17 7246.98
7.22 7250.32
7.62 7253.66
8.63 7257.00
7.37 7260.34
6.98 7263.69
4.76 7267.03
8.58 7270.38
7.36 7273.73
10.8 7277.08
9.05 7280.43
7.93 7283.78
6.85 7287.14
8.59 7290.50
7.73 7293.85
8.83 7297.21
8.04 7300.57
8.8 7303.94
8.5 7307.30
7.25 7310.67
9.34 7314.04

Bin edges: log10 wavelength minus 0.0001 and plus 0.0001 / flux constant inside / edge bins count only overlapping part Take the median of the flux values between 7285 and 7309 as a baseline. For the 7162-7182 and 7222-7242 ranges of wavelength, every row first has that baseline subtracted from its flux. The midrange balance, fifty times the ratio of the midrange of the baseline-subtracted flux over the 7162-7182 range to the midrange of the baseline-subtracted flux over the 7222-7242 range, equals 192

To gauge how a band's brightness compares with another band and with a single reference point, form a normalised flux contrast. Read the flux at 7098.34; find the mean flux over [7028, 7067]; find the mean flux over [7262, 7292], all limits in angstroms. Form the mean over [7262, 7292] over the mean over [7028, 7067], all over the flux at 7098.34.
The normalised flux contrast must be 0.136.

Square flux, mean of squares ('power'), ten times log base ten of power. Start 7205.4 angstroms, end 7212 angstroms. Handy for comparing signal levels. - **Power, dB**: 18.6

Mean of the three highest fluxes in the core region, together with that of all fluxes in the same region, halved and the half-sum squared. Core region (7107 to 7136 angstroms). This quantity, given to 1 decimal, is 67.1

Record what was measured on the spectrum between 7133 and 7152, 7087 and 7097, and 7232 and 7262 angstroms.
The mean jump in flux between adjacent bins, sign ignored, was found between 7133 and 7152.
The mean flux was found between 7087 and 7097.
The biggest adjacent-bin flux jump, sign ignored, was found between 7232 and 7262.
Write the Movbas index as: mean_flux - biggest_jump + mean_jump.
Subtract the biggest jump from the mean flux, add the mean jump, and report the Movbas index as 7.2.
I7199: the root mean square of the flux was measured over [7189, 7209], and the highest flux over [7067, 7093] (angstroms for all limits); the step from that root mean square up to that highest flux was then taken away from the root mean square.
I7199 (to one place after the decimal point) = 7.7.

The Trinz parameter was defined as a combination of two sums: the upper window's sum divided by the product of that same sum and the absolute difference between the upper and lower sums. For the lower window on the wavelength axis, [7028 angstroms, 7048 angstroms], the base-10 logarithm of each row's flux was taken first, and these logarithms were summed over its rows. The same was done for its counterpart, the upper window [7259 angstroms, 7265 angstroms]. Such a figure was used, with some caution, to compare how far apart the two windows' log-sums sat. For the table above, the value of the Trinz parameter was 0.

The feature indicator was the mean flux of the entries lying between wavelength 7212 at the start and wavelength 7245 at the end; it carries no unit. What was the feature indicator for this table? 7.84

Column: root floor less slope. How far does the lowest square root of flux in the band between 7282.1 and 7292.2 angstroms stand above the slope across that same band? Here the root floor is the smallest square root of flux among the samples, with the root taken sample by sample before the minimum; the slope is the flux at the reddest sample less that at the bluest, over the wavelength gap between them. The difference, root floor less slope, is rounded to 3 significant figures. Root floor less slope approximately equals 2.52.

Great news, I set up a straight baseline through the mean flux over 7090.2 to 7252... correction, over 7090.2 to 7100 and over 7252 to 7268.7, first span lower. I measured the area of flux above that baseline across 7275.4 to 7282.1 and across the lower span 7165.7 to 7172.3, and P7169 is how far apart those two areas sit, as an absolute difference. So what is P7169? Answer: 13.5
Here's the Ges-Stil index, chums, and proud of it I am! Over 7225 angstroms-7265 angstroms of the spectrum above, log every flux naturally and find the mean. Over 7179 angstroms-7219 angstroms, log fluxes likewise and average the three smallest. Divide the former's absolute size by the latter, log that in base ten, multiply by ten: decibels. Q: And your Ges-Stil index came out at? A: 0.32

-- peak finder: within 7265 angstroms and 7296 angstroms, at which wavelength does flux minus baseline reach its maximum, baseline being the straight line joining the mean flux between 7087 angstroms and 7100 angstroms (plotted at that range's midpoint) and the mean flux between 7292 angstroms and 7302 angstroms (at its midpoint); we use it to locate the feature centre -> 7277.08 angstroms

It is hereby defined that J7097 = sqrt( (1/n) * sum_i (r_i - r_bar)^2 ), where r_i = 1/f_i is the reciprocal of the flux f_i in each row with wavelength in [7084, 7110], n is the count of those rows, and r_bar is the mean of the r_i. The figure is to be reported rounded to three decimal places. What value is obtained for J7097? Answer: 0.010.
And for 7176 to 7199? 0.034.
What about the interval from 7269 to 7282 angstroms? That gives 0.015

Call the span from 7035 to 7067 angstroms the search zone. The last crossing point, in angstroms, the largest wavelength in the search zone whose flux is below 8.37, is 7062.48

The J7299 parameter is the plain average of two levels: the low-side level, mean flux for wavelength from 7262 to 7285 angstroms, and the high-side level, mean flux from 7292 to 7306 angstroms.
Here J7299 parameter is 8.14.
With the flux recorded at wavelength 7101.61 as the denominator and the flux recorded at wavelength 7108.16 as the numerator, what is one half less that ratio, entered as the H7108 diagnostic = -0.70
